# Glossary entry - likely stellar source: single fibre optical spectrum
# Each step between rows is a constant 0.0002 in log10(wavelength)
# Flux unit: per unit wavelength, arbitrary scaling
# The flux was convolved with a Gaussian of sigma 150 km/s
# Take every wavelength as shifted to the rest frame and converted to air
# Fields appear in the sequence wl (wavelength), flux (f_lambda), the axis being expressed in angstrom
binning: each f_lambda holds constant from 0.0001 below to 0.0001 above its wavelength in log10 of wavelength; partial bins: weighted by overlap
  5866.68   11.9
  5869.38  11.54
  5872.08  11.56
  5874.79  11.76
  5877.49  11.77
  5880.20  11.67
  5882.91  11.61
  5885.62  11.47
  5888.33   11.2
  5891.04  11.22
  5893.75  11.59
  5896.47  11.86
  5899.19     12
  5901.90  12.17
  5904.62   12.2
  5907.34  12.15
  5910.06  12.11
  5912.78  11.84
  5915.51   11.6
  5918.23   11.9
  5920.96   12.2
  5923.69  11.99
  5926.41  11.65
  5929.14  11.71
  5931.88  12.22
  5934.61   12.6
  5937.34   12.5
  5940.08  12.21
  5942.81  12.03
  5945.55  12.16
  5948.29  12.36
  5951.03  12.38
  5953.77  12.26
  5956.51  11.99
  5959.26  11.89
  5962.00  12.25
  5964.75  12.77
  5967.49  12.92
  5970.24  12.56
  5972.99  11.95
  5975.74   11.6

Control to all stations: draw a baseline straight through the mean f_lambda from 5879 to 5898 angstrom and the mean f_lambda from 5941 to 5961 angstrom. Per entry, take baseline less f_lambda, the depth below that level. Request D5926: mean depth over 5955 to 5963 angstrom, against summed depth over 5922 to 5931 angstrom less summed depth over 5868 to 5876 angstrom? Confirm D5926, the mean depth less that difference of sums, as -1.0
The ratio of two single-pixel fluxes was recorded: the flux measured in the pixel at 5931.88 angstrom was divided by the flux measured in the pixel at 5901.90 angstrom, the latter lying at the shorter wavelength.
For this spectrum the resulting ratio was 1.00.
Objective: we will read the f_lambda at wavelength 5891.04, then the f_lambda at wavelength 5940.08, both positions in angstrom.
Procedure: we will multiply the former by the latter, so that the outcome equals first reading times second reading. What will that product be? 137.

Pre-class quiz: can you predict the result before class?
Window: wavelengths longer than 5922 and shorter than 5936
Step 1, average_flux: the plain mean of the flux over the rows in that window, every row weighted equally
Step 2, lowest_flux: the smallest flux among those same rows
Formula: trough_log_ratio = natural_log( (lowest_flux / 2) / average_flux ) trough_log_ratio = -0.726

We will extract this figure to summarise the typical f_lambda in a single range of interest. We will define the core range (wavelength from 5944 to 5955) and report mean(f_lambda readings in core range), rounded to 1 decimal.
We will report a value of 12.3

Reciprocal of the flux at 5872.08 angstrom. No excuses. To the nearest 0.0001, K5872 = 0.0865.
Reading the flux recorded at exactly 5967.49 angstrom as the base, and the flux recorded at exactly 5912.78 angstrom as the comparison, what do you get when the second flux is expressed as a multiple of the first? 0.92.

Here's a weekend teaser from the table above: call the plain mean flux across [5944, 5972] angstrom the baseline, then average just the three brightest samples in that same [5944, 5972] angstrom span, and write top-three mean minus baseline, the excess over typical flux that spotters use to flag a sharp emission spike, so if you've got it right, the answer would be 0.40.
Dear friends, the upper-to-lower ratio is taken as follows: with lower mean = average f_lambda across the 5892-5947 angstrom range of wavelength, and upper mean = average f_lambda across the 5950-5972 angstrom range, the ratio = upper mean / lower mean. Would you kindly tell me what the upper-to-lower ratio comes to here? 1.03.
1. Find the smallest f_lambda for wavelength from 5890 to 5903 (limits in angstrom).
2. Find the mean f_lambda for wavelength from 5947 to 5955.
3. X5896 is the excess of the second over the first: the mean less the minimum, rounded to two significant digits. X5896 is 1.1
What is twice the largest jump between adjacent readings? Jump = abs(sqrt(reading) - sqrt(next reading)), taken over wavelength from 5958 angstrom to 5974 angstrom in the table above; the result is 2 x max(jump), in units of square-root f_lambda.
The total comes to 0.17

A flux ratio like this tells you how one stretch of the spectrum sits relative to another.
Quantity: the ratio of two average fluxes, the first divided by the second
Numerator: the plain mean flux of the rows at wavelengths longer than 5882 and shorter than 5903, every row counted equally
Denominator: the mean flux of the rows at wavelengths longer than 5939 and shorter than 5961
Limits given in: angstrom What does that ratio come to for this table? 0.957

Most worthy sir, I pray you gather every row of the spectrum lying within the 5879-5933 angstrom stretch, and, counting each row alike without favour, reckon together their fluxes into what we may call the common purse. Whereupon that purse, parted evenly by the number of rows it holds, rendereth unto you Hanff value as 11.8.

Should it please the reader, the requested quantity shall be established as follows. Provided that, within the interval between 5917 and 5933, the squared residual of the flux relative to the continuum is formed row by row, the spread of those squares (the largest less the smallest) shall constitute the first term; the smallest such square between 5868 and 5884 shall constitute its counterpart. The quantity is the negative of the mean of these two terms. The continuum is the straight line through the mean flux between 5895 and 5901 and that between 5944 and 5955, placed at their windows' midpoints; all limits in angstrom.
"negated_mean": -0.113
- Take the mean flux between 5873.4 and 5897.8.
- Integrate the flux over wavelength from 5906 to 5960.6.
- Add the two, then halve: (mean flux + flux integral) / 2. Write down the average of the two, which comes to 336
